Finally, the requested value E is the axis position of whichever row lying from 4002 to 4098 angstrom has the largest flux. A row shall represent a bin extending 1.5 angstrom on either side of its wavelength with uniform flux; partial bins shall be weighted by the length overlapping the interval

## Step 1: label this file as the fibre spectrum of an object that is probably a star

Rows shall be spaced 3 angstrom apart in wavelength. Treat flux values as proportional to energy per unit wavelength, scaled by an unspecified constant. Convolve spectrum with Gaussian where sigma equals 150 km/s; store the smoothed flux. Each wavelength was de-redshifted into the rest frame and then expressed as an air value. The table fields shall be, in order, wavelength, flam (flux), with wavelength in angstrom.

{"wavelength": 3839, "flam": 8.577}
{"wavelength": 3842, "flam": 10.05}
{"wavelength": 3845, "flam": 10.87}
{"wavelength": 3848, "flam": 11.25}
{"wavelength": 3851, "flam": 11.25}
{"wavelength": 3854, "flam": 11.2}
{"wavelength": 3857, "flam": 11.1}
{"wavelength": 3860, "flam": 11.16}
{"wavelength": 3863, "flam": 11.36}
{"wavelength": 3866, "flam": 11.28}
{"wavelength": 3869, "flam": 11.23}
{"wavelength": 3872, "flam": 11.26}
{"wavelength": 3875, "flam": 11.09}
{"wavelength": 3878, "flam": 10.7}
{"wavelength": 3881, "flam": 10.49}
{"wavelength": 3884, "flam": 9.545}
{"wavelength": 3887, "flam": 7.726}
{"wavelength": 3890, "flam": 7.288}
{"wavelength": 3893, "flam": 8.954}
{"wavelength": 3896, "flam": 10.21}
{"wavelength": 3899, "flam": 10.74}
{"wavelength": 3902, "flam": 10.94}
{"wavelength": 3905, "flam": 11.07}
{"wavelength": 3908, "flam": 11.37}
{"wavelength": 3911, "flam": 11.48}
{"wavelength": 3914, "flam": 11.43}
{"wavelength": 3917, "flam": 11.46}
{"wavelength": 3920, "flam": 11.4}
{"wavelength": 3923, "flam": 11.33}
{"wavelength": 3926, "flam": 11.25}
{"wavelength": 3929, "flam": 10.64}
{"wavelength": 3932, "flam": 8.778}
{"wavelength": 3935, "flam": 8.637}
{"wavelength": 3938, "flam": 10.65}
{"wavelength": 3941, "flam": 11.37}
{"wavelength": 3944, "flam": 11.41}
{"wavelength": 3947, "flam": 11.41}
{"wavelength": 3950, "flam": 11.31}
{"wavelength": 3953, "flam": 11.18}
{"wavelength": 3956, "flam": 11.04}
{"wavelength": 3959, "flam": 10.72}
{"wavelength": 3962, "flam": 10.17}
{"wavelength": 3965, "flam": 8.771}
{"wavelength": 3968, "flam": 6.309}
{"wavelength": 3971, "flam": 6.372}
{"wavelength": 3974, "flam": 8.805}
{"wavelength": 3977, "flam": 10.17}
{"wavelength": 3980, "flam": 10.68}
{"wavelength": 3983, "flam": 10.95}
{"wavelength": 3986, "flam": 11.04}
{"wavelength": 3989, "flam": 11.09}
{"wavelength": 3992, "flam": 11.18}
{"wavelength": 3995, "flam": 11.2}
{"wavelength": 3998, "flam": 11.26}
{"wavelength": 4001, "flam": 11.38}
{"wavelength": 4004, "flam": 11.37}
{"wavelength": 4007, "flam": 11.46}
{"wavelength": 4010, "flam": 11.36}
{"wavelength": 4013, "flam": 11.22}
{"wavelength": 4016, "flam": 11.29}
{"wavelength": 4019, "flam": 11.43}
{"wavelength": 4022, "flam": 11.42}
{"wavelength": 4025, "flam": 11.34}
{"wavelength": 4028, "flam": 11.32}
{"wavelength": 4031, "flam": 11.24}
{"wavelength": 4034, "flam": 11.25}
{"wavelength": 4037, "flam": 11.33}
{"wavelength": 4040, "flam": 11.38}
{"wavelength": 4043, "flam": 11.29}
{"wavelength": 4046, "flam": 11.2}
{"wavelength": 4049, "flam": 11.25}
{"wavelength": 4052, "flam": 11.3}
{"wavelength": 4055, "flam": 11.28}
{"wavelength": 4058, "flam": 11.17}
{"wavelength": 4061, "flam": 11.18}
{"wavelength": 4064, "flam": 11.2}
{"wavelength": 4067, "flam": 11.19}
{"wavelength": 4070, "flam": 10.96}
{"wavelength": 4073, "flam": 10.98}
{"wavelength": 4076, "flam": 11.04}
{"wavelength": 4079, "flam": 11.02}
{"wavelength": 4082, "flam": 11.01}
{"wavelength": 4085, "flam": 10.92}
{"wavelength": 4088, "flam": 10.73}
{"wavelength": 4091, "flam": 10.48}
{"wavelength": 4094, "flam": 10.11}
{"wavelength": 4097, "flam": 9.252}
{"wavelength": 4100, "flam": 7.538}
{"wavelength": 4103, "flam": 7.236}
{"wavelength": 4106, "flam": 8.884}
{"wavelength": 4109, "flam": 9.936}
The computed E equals 4007 angstrom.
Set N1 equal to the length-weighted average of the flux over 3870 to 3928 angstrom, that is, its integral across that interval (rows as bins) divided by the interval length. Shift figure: 10.5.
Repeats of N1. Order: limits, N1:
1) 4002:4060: 11.3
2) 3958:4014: 10.3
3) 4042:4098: 10.9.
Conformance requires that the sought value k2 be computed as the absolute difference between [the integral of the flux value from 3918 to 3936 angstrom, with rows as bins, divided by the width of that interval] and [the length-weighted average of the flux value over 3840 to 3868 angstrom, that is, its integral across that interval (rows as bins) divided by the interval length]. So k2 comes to 0.60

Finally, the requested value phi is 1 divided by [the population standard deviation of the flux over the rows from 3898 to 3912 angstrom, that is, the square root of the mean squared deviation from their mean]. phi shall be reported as 4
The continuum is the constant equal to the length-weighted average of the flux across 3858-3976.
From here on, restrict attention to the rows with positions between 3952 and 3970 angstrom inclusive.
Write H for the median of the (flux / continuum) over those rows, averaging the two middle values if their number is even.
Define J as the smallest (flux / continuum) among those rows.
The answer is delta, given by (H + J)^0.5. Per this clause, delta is 1.27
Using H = 1.01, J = 0.6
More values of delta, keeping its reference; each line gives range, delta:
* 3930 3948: 1.38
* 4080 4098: 1.39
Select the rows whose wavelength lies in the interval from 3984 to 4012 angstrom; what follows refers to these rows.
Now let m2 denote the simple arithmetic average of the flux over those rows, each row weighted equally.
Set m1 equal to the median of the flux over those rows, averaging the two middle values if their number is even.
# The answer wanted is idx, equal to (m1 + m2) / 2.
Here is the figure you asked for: 11.3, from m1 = 11.3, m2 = 11.3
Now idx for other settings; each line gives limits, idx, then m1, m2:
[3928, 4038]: 10.9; 11.2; 10.6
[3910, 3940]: 11.0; 11.3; 10.7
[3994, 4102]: 11.1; 11.2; 11.0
